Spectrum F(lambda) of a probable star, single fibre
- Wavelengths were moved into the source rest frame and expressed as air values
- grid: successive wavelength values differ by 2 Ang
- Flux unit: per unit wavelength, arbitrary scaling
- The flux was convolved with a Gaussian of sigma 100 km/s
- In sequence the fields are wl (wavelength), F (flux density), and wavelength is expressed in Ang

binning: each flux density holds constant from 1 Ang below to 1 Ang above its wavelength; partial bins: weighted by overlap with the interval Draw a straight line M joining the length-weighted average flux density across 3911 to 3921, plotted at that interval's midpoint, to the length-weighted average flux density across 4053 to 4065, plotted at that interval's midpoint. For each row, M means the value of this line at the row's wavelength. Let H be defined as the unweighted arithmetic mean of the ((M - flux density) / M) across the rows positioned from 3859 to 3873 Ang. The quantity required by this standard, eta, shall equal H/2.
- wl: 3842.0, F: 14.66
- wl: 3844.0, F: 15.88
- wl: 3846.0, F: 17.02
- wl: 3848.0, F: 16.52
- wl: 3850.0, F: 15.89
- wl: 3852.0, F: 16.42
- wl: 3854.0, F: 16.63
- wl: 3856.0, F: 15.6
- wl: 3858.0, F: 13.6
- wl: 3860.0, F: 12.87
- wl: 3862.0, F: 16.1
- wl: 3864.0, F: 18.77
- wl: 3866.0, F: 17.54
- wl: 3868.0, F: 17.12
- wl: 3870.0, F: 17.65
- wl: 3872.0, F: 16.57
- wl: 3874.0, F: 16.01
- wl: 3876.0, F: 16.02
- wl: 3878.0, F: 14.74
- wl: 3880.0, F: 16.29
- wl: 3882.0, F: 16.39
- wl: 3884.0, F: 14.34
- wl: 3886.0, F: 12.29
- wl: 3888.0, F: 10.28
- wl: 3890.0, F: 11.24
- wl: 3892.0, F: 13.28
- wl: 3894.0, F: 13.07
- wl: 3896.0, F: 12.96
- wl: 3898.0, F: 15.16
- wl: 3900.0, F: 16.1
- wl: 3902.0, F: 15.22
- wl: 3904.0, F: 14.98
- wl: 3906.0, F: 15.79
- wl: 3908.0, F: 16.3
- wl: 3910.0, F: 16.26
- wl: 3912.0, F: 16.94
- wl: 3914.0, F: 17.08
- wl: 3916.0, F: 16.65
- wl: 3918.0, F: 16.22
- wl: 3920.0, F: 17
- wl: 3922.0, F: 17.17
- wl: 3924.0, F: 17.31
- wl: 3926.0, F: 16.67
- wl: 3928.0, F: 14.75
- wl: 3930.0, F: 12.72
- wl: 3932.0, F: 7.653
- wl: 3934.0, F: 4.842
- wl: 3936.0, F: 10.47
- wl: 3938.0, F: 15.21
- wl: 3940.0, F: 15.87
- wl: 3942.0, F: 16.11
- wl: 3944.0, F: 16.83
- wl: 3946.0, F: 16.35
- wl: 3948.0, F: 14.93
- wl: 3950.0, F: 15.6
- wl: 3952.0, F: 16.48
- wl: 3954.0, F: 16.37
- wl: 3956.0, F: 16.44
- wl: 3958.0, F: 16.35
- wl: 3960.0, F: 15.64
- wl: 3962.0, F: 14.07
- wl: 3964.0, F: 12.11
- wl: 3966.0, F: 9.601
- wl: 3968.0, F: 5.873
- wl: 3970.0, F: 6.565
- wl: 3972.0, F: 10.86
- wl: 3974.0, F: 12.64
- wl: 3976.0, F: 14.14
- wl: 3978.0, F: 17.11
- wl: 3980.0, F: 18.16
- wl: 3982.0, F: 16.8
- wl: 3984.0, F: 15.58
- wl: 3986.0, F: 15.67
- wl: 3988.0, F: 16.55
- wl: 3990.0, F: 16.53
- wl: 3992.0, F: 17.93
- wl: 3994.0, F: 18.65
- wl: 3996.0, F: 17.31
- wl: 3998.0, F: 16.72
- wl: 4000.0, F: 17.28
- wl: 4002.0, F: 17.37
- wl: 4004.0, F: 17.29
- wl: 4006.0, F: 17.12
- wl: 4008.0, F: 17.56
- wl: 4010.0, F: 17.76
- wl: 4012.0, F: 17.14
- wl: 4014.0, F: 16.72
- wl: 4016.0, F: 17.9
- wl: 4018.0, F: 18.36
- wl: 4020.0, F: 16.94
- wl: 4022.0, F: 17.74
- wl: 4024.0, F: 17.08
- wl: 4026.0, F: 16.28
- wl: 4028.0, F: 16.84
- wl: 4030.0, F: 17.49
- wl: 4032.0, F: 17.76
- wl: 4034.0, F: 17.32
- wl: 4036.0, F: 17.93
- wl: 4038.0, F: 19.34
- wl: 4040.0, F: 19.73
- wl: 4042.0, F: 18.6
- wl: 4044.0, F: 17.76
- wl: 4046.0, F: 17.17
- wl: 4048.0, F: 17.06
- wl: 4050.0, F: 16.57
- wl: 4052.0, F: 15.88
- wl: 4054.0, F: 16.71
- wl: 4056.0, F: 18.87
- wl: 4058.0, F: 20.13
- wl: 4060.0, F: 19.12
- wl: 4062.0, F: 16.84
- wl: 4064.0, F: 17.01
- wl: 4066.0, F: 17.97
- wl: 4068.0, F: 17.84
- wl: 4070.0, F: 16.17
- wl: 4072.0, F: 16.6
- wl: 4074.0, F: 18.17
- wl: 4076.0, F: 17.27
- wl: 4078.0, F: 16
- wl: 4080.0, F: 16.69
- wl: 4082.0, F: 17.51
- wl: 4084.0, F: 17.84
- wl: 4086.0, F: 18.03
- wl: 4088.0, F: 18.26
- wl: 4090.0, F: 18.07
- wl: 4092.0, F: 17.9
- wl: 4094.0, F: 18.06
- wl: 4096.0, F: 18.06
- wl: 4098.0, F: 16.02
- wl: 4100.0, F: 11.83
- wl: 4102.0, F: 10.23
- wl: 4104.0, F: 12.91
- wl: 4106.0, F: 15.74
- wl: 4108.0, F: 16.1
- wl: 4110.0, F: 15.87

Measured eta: -0.011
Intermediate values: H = -0.02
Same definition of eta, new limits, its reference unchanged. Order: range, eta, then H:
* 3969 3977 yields 0.181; 0.36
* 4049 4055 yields 0.046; 0.09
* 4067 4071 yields 0.033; 0.07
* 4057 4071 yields 0.008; 0.02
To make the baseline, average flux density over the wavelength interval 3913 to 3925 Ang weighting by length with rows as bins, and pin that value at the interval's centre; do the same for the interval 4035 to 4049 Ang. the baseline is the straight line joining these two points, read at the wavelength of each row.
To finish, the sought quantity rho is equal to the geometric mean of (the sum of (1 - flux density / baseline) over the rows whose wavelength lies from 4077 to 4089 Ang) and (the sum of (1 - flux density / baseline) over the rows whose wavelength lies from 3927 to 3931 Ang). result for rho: 0.40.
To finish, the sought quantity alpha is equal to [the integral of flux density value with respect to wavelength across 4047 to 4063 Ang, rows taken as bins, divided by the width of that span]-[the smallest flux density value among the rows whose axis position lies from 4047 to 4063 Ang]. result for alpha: 1.8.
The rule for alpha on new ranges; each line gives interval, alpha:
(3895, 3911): 2.4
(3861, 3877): 1.0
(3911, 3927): 0.7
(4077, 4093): 1.5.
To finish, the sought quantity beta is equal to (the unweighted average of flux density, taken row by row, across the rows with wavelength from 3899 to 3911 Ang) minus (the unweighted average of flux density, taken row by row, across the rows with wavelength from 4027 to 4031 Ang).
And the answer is -1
